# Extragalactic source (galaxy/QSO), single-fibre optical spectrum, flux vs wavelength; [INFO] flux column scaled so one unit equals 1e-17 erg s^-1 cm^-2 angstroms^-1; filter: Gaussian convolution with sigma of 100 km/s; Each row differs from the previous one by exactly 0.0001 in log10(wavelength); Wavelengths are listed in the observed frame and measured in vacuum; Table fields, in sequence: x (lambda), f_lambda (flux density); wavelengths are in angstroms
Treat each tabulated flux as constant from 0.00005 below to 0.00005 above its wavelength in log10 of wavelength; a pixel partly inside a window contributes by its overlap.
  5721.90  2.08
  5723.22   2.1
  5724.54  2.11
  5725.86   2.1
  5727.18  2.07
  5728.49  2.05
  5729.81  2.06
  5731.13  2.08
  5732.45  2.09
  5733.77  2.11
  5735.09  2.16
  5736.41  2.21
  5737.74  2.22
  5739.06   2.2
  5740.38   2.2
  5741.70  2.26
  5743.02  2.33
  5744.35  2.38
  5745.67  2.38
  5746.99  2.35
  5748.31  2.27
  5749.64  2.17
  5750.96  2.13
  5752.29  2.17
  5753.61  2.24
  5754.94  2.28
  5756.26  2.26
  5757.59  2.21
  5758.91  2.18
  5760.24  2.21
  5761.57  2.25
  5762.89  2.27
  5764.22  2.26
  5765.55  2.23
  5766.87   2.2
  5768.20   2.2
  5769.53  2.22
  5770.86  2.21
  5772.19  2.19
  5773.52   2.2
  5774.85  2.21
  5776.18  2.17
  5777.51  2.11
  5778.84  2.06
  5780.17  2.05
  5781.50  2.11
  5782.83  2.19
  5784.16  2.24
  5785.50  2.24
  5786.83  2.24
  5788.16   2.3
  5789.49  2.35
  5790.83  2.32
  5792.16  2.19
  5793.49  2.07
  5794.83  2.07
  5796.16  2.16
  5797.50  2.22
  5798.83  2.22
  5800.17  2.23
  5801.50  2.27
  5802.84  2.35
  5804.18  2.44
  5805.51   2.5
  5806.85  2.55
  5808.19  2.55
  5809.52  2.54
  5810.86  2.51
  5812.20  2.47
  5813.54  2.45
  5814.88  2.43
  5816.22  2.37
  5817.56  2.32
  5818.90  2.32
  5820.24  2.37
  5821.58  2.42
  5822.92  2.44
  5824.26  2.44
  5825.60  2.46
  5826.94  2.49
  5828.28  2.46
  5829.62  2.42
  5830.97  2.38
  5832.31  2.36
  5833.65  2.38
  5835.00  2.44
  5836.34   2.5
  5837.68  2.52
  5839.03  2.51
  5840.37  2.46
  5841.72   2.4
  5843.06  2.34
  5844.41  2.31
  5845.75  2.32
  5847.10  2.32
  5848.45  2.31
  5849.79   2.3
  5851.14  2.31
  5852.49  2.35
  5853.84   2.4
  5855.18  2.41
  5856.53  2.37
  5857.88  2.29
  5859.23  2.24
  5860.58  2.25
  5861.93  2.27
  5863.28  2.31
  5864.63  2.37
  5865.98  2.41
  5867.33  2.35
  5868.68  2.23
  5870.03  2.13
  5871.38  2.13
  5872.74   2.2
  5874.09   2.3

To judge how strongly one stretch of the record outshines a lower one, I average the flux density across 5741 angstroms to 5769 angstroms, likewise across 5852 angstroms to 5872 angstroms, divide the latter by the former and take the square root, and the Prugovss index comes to 1.01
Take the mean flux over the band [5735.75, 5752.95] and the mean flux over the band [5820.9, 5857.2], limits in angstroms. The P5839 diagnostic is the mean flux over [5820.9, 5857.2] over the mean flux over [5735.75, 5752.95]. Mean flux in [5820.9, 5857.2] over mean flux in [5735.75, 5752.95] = 1.07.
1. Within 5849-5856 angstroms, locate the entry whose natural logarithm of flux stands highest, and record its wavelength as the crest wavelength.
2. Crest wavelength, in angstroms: 5855.18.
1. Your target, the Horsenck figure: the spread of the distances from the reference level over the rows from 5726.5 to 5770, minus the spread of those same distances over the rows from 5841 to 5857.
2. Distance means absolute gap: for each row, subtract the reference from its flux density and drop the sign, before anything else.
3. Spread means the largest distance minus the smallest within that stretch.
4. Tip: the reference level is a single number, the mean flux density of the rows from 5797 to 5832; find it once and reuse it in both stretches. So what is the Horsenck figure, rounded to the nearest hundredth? 0.22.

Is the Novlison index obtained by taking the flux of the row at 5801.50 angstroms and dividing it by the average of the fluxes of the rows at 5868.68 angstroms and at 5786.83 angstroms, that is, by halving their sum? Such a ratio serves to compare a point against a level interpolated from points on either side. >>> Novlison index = 1.02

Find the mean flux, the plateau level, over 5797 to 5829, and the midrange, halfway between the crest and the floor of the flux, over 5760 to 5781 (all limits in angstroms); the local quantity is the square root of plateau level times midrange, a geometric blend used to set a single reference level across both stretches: 2.28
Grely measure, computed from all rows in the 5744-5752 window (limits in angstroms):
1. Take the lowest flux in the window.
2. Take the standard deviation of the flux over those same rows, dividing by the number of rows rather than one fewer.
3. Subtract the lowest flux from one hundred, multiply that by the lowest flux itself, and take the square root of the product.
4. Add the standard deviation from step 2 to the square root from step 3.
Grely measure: 14.5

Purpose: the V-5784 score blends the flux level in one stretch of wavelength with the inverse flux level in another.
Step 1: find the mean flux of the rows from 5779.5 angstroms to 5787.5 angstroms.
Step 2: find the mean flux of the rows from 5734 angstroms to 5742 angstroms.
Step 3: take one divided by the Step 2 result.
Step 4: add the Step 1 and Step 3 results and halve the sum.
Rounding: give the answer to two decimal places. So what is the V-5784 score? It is 1.32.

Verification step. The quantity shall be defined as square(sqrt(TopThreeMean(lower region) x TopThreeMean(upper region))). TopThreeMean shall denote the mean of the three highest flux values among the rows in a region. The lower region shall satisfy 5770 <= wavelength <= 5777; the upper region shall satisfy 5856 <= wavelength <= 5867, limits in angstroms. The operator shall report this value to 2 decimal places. 5.26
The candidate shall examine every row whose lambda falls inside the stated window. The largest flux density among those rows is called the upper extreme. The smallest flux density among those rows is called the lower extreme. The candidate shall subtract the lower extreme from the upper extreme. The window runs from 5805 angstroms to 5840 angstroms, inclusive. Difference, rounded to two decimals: 0.23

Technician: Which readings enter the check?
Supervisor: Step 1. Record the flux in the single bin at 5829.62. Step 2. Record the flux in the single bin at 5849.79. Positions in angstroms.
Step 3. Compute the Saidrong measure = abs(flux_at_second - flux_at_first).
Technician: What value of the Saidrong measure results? 0.12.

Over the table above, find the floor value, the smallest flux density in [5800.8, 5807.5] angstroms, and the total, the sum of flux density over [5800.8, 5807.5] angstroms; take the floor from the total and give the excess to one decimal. 9.8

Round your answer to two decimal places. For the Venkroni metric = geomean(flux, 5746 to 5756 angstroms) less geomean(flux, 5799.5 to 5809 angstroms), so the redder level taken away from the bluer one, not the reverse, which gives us -0.18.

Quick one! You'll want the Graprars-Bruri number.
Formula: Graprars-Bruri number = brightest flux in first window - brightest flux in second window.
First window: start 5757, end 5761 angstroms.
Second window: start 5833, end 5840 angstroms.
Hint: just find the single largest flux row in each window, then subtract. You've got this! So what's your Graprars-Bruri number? -0.31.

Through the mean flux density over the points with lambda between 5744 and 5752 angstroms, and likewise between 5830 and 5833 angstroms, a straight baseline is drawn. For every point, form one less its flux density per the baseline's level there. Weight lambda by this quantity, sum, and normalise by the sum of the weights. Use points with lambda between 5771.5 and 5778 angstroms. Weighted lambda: 5775.3 angstroms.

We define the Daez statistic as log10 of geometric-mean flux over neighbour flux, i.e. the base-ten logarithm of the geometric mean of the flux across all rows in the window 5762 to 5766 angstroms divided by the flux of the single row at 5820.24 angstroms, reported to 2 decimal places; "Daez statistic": -0.02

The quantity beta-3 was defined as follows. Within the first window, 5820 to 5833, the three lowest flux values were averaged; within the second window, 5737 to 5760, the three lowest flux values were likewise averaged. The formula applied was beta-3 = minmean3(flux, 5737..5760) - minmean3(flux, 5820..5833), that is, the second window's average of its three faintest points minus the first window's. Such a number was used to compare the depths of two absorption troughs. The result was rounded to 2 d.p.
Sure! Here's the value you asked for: -0.21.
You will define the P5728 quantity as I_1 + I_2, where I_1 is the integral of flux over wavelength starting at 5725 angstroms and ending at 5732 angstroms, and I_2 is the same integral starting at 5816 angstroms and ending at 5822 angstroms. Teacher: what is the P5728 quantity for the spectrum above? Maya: 29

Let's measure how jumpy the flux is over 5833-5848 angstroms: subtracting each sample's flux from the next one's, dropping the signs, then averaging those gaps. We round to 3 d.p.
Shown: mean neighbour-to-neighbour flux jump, 0.036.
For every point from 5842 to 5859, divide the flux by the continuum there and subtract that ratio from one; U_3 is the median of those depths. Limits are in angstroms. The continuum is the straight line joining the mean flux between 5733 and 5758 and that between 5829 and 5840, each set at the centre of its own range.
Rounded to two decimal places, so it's 0.06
